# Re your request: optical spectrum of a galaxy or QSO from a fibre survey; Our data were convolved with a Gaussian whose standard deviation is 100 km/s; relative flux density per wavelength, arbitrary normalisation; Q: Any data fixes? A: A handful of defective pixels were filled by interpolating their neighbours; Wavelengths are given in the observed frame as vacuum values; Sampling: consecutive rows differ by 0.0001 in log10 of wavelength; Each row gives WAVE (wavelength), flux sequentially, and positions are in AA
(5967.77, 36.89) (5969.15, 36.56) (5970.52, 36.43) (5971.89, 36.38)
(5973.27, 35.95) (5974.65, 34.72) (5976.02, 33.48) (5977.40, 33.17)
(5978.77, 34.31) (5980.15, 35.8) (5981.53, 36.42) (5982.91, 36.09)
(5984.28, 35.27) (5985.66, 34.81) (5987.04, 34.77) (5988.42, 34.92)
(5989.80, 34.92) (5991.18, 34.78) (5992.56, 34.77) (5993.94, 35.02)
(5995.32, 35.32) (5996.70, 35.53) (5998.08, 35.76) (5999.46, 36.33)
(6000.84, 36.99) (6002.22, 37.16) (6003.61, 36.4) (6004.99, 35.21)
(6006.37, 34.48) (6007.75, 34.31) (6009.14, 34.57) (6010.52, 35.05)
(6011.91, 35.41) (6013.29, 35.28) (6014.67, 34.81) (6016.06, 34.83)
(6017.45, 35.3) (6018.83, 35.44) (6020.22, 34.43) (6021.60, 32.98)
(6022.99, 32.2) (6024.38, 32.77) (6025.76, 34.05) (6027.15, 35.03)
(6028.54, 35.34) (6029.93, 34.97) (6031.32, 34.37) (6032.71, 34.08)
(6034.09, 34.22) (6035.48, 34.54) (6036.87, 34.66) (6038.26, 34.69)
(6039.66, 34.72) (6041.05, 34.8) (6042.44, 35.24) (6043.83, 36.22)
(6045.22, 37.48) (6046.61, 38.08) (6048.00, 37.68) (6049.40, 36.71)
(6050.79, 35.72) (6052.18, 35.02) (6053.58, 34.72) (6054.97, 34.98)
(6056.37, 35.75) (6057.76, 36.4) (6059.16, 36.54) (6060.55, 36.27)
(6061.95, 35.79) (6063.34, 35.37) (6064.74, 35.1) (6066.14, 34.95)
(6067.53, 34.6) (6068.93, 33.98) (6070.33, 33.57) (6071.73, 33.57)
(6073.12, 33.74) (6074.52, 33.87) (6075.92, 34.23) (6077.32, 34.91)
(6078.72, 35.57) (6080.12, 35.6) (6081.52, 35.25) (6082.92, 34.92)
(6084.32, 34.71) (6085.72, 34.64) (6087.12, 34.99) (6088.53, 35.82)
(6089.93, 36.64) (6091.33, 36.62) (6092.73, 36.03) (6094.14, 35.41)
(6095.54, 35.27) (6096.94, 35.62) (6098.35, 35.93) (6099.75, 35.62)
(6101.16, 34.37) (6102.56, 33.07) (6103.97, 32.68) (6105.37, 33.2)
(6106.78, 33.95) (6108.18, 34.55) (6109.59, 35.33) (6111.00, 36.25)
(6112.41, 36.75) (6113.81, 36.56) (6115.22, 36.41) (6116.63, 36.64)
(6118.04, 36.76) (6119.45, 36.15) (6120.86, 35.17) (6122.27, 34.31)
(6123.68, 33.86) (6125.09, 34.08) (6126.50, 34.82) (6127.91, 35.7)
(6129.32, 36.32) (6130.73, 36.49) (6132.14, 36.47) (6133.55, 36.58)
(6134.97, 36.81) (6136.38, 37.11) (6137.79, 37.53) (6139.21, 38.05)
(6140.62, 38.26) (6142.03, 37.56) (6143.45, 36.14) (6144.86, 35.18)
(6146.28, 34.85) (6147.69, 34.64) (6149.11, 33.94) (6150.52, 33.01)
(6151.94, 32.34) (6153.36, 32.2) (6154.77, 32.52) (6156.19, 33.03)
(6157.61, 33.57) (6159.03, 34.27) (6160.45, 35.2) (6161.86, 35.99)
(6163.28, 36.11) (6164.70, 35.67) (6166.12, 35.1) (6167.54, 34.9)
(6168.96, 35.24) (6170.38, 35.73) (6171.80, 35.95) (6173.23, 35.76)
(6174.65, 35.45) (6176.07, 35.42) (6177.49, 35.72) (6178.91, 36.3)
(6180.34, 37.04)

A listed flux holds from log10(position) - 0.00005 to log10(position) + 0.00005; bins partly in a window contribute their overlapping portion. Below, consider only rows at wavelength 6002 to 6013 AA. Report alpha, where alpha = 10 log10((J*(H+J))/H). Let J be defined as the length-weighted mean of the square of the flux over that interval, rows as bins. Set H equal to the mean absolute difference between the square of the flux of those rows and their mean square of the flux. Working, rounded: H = 53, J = 1242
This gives 44.8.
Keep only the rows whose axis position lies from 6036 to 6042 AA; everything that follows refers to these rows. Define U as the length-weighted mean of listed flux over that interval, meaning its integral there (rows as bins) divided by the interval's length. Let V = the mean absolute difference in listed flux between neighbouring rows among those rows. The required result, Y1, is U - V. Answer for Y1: 34.6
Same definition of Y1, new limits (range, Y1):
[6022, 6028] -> 32.6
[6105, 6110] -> 33.5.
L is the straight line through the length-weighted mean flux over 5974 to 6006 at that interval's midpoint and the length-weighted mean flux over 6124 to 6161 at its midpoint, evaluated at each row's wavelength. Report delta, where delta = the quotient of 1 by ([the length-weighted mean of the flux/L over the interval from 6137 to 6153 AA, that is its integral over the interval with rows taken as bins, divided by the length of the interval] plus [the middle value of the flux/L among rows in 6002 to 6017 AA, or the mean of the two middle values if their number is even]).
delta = 0.500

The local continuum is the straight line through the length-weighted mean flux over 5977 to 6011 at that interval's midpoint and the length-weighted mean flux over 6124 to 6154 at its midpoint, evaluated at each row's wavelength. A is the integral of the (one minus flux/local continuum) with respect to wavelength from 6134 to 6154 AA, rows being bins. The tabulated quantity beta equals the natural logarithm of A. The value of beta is -3.5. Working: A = 0.0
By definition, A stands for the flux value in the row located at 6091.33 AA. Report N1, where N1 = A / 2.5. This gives 14.6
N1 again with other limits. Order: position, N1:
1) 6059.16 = 14.6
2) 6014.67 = 13.9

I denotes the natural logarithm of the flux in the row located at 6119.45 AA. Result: 3.59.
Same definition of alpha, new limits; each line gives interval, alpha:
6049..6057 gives 46.0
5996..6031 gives 44.3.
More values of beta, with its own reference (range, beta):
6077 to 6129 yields -0.9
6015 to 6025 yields -1.0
